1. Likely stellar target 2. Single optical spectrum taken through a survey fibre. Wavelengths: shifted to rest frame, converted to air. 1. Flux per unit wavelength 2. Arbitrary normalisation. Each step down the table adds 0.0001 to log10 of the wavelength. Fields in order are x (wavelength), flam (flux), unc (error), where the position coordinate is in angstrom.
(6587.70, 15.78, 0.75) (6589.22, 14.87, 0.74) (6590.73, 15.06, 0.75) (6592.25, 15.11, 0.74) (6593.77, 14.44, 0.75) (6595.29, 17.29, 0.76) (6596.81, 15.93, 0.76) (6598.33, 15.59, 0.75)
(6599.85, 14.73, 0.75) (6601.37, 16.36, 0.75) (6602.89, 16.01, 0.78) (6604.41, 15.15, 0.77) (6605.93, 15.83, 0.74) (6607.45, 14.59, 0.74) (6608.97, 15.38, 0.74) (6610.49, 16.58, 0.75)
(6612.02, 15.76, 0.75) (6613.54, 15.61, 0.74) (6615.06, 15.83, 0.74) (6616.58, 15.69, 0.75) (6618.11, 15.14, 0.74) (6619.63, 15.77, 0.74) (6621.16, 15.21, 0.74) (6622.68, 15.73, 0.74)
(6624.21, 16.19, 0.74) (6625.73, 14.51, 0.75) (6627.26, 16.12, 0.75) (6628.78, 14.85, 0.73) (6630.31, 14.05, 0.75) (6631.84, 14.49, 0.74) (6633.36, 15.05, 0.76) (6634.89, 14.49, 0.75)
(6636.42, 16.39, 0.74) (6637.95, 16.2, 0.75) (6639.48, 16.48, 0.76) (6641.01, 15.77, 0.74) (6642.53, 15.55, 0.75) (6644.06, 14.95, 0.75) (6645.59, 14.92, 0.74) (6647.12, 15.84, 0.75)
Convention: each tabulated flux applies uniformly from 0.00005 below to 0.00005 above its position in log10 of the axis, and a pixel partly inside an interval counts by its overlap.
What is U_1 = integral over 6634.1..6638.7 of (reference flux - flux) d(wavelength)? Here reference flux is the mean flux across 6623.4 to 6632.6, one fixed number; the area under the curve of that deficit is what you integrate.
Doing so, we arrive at -3.0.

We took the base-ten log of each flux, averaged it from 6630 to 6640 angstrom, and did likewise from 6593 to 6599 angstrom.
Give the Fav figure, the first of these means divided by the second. 0.99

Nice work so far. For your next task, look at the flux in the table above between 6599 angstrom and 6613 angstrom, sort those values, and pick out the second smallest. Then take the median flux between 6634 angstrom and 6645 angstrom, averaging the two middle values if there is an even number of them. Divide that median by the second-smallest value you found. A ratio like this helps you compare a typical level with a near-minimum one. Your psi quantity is 1.07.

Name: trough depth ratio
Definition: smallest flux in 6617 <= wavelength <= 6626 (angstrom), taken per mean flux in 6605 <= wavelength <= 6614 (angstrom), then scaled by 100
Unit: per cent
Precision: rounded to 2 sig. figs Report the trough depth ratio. 93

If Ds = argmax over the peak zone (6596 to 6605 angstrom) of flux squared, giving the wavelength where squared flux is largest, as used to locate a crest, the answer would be 6601.37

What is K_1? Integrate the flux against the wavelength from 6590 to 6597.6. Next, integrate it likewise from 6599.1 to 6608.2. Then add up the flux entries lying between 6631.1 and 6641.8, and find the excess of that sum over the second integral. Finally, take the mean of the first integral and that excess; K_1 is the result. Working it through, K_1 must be 43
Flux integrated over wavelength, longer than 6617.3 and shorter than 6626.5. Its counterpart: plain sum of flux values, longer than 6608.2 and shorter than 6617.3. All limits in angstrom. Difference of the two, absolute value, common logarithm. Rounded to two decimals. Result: 1.67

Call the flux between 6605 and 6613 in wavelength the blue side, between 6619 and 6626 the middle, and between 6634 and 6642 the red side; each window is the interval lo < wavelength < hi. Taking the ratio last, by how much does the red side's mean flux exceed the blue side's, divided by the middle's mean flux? 0.015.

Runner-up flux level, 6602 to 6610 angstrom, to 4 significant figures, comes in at 15.83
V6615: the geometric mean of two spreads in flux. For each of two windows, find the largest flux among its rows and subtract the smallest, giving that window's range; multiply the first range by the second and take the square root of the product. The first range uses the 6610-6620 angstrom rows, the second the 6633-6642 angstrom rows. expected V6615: 1.7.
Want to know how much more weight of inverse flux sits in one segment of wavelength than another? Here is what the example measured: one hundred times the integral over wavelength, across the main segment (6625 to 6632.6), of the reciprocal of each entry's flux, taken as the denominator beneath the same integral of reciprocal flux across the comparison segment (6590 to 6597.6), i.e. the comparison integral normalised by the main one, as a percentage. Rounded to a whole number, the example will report 95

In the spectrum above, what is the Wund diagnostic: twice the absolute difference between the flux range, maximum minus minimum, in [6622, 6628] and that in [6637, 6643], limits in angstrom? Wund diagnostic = 1.5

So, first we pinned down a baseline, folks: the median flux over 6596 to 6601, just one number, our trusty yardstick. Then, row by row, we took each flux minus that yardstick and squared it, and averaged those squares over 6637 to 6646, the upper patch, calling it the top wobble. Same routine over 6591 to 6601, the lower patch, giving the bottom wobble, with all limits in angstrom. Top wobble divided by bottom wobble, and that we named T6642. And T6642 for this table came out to 0.4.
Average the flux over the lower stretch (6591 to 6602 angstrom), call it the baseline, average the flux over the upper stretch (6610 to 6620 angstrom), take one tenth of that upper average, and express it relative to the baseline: 0.101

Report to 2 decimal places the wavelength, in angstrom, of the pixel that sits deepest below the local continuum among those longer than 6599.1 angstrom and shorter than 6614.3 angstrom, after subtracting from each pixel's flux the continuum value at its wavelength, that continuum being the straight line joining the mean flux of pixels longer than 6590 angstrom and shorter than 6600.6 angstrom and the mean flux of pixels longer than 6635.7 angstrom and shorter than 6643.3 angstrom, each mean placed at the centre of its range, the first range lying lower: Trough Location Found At 6607.45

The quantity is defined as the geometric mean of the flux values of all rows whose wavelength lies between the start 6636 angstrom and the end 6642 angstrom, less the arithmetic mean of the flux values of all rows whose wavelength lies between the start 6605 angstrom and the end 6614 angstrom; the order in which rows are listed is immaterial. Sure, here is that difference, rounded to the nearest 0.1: 0.6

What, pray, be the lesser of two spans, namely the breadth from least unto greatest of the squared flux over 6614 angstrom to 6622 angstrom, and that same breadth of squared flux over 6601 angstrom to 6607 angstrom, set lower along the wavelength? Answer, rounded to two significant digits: 21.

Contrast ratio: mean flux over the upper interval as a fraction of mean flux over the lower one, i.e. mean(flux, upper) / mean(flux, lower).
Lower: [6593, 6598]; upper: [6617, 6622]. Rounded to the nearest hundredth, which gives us 0.97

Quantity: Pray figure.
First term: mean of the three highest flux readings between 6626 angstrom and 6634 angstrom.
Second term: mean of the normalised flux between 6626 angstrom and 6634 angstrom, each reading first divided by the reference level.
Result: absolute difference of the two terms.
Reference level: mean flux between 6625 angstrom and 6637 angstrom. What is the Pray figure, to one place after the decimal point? 14.3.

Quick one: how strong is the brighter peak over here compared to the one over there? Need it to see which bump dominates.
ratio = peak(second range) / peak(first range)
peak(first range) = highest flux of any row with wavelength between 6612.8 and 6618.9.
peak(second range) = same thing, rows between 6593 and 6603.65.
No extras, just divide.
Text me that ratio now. 1.09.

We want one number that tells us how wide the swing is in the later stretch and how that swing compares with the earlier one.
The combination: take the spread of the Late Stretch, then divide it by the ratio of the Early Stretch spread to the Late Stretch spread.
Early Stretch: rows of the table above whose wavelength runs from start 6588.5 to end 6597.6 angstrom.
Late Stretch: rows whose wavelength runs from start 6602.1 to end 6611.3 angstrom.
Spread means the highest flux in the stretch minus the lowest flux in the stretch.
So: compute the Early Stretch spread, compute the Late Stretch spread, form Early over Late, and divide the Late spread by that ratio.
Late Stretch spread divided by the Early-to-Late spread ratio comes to 1.39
